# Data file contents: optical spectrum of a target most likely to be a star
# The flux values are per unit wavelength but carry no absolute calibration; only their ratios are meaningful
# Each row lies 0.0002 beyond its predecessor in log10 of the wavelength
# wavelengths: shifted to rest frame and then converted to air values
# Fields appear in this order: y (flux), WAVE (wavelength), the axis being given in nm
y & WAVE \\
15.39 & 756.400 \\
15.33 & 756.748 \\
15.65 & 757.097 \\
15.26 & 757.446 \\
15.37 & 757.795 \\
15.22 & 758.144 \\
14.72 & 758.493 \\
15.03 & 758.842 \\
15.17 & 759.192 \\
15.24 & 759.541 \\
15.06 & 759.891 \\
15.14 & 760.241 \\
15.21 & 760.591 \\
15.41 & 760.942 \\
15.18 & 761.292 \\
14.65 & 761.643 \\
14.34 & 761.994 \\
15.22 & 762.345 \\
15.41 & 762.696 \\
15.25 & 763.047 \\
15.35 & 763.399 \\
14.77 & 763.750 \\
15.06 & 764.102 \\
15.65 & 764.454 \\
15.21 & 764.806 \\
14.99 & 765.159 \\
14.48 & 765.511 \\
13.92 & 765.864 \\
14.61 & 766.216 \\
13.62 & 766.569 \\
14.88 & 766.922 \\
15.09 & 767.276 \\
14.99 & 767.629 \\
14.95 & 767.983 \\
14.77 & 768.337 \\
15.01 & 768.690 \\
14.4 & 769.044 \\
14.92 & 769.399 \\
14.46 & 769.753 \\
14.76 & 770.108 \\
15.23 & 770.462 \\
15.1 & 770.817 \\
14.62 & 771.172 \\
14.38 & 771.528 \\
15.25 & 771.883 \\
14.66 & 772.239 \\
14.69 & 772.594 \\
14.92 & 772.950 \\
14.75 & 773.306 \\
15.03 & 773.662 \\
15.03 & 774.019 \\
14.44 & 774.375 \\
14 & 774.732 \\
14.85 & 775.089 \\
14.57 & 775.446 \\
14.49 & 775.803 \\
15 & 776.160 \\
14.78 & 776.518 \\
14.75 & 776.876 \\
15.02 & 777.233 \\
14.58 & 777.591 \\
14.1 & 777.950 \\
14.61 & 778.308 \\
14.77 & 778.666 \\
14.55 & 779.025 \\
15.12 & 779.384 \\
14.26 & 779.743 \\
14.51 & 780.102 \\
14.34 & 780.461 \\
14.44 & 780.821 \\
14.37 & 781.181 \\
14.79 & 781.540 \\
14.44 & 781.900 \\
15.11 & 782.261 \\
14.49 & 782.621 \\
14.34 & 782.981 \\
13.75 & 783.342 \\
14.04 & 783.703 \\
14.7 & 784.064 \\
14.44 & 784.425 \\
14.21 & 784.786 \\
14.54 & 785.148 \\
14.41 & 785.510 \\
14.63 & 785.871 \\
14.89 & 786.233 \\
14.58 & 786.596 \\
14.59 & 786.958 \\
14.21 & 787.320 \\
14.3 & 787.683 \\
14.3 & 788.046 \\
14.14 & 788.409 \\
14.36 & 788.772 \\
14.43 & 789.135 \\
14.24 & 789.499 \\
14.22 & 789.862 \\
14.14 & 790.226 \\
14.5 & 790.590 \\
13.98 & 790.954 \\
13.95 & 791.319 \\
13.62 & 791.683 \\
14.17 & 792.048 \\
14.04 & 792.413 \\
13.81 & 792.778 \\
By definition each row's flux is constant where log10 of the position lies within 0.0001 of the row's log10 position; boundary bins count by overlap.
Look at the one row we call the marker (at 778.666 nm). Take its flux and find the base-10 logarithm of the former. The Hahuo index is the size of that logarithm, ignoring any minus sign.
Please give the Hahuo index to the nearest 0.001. 1.169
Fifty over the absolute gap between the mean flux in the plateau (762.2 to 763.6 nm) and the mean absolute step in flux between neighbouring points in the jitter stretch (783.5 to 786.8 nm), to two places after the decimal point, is 3.33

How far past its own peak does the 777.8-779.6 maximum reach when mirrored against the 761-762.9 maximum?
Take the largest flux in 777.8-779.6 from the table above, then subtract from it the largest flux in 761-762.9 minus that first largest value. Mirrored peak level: 14.8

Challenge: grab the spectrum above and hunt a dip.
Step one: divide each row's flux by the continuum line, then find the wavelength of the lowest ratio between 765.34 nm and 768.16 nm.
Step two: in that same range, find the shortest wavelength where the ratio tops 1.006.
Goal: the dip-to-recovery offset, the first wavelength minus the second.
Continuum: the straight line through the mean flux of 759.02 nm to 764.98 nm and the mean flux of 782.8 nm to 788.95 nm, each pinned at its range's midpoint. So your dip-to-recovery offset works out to -0.71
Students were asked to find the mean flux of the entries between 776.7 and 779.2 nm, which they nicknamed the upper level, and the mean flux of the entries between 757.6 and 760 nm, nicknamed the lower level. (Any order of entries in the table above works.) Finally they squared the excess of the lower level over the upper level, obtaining 0.24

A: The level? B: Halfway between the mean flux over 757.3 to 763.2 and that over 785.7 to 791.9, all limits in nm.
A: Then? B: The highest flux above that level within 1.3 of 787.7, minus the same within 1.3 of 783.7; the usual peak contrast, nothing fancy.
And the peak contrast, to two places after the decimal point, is -0.11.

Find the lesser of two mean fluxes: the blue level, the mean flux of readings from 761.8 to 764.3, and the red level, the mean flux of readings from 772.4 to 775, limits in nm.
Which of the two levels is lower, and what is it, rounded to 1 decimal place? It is 14.7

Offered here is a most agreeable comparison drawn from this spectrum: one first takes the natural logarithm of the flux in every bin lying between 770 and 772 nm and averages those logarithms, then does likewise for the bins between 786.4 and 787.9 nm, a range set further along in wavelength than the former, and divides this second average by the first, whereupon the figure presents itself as 0.99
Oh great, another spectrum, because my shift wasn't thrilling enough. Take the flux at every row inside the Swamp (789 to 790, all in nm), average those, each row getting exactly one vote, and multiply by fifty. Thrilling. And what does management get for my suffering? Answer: 715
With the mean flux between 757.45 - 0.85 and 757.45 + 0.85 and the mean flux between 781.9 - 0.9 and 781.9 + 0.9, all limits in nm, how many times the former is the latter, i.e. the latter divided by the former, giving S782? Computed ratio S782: 0.953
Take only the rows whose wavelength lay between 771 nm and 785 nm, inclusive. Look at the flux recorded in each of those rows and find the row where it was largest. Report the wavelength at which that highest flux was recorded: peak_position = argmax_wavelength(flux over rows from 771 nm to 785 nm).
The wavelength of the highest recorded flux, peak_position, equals 771.883 nm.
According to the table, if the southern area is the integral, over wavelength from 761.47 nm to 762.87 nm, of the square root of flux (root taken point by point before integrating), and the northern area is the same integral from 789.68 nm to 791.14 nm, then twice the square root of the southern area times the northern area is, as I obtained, 10.91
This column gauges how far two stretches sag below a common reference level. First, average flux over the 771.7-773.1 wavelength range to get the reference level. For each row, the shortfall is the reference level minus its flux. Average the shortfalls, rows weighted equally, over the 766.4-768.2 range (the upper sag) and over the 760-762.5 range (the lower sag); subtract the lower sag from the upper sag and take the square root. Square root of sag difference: 0.56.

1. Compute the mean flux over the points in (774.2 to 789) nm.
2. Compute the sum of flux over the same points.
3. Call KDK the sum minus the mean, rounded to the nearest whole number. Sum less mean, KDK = 580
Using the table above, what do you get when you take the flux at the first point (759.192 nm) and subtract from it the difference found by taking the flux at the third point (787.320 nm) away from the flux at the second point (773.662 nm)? 14.35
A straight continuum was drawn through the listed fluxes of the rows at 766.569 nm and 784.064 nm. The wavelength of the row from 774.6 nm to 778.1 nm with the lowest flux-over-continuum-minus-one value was 777.950 nm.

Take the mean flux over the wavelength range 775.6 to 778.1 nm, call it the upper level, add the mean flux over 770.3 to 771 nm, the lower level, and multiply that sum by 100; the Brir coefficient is 2984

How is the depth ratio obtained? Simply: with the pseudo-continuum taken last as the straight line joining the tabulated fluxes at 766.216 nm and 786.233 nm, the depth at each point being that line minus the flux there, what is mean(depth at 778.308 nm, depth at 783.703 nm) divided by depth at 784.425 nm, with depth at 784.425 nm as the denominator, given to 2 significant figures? 1.2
